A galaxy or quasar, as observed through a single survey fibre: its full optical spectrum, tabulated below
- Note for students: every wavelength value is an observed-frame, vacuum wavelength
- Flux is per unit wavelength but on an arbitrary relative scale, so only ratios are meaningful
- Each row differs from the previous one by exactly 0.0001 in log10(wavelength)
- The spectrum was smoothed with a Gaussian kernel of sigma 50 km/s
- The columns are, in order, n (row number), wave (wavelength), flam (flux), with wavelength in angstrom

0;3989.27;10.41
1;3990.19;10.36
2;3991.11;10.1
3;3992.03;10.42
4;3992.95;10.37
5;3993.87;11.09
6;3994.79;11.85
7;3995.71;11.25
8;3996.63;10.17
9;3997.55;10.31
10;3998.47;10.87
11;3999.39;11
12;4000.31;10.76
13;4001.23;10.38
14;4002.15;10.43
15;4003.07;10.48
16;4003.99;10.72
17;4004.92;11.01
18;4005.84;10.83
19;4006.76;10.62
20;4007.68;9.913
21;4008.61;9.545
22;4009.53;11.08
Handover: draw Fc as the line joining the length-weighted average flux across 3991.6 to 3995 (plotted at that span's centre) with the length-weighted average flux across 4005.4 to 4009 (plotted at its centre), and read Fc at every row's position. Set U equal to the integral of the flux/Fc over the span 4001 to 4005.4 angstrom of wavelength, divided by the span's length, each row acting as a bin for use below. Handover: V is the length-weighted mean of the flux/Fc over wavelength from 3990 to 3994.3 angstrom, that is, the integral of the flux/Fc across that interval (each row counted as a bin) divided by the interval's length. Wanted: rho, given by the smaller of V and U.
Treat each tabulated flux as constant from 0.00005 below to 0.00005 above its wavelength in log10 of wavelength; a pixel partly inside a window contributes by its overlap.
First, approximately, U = 1.02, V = 0.96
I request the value 0.96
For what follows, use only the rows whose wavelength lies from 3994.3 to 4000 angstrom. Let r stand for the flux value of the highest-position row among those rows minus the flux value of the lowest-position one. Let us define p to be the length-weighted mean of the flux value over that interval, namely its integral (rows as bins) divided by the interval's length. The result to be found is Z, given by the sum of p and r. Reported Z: 10.1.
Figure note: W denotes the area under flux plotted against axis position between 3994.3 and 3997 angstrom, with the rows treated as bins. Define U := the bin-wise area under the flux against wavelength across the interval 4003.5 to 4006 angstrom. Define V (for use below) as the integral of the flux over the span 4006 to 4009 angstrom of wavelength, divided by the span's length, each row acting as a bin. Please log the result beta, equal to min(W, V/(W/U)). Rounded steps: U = 27.1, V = 10.1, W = 30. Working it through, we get 9.1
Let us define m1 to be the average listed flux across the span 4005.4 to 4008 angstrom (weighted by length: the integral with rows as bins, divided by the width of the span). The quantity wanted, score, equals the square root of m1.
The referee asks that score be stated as 3.24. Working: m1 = 10.5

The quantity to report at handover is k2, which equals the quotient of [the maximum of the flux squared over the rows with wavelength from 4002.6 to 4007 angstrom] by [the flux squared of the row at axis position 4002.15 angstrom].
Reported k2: 1.11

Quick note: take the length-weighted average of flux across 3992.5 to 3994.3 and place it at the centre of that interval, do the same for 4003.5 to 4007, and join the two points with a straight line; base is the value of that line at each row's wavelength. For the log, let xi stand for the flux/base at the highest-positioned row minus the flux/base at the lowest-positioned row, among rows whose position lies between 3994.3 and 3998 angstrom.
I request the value -0.15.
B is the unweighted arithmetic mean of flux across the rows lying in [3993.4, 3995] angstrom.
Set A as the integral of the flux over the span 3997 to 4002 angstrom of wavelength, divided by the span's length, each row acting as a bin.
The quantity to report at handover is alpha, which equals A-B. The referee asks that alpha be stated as -0.8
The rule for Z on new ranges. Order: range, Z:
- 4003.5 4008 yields 9.8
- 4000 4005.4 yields 10.9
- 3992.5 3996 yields 12.0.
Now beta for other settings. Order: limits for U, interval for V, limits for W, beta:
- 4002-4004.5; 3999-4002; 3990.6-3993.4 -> 9.8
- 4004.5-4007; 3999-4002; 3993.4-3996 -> 9.8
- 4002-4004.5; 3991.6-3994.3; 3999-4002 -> 8.7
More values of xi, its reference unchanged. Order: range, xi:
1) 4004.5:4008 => -0.10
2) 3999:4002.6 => -0.05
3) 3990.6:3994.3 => 0.09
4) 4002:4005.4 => 0.05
